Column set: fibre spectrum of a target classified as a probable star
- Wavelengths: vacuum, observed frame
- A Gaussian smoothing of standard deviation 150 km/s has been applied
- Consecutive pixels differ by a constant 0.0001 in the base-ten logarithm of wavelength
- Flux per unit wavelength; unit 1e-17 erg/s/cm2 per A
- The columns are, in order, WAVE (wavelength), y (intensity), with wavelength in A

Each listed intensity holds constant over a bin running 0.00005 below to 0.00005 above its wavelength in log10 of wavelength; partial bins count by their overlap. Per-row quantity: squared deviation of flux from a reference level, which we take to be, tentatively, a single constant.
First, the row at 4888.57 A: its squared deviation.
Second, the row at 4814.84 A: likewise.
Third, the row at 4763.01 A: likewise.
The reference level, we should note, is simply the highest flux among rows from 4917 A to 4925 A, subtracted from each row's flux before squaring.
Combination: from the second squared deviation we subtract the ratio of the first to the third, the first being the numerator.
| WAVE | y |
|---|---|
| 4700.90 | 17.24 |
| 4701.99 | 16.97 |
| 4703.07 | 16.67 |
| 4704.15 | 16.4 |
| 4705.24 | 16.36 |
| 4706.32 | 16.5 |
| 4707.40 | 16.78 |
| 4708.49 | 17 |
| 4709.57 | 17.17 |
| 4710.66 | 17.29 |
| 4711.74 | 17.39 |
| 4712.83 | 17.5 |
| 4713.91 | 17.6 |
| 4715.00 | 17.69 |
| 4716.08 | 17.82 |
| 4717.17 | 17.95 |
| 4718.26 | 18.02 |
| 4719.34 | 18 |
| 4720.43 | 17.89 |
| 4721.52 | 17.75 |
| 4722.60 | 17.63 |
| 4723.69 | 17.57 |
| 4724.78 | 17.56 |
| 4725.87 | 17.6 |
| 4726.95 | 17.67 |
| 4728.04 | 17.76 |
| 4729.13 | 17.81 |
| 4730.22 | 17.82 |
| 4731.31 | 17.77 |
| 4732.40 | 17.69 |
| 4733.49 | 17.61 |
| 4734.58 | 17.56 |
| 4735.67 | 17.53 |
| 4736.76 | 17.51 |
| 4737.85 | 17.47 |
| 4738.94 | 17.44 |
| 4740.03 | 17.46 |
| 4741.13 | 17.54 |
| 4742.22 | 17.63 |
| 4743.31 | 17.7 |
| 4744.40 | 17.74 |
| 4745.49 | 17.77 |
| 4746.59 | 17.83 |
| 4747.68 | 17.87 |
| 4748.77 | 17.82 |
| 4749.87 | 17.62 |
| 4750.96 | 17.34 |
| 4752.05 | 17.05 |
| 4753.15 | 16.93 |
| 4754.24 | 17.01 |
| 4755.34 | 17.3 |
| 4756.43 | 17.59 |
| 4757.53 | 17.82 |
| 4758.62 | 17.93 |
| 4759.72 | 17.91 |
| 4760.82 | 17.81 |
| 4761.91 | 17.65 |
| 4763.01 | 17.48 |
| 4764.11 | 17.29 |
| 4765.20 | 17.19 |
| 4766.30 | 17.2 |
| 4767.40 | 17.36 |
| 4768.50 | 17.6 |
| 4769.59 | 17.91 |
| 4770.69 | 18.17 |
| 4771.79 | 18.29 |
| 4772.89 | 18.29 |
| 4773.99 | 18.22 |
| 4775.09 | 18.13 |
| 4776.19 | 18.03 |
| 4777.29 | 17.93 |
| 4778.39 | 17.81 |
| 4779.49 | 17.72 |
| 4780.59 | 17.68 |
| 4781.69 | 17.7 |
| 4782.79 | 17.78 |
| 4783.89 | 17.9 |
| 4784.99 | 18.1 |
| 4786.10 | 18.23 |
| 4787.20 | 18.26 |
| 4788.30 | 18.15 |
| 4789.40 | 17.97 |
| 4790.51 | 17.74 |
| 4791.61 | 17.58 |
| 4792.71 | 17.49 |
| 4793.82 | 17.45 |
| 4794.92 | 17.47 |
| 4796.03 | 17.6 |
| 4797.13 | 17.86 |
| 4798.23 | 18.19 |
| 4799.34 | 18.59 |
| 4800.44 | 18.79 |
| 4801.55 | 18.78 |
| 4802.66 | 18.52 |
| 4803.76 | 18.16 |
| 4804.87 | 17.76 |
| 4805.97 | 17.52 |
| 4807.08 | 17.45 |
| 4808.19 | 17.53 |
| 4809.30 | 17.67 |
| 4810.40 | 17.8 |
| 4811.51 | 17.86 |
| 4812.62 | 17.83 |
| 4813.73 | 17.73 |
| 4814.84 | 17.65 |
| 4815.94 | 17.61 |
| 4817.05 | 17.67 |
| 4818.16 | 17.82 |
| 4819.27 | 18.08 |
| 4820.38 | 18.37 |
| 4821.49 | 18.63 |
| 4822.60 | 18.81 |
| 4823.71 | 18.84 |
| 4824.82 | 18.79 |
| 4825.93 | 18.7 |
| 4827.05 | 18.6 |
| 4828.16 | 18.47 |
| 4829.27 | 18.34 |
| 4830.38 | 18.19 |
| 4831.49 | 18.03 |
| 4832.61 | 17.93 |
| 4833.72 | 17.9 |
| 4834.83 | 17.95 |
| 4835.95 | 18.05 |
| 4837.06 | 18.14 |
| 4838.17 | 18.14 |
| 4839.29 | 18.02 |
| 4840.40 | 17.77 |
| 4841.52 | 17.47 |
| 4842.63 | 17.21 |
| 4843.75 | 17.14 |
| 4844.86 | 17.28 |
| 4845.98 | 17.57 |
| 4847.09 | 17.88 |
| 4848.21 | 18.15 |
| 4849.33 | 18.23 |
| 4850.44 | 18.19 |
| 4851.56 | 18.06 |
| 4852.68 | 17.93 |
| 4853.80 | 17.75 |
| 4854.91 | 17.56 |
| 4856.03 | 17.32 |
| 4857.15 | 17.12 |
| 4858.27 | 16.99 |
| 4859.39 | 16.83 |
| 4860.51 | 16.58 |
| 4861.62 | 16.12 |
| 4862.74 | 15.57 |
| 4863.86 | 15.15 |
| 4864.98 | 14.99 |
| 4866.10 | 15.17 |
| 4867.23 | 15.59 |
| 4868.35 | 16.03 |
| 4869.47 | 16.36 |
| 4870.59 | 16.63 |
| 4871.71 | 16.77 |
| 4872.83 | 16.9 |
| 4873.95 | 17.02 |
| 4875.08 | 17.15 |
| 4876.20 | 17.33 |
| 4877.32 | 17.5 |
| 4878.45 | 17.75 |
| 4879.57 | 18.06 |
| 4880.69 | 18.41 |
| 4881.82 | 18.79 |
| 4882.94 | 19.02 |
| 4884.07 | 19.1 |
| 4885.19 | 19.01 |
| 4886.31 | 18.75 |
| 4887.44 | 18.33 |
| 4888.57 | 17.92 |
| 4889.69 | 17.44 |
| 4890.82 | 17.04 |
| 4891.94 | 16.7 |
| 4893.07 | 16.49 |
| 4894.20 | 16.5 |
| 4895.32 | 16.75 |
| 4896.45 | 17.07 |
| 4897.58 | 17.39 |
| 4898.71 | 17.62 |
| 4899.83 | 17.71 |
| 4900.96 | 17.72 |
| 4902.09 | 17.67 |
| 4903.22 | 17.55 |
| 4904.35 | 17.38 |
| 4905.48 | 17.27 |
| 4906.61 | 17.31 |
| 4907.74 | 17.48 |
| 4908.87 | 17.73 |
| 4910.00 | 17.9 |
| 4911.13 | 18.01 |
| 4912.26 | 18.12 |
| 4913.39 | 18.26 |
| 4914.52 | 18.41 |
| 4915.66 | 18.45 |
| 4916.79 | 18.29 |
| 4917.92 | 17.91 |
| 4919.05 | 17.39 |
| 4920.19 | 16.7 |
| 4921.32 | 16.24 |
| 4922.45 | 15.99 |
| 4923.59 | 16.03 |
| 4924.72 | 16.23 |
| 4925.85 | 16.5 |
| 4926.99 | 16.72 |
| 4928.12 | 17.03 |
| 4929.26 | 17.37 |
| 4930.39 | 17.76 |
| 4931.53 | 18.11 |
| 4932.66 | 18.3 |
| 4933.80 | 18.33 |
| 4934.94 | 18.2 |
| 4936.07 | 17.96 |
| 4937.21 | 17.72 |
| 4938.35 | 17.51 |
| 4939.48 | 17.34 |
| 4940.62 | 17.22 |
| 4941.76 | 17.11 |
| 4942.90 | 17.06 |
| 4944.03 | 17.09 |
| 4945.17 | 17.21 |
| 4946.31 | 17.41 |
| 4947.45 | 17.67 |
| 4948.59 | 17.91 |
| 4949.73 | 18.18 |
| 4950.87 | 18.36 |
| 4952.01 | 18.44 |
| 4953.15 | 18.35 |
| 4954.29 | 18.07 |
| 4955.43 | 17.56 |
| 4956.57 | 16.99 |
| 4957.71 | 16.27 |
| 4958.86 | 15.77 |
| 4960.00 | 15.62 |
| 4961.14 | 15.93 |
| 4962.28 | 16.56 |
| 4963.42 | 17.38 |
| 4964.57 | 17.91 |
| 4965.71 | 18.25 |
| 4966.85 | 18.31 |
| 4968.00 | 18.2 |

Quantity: 0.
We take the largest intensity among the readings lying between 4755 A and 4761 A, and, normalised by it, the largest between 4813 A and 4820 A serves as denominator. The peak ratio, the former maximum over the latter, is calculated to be 0.99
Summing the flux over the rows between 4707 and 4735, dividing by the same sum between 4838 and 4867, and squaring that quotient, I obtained 1.05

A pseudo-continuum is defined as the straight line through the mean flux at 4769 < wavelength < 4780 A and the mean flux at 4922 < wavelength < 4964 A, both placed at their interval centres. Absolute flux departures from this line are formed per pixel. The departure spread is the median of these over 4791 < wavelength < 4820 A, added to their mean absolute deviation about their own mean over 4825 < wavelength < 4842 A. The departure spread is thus 0.44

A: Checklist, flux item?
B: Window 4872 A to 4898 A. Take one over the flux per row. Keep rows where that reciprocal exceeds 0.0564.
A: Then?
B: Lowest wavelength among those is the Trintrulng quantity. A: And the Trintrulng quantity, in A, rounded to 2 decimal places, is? 4872.83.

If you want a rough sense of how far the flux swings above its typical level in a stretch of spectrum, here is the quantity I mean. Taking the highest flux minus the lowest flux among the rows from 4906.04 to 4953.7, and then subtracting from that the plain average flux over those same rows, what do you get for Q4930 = -15.1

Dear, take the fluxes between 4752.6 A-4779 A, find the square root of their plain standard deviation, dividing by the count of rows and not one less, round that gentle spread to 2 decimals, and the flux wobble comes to 0.63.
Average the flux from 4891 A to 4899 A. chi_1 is 16.9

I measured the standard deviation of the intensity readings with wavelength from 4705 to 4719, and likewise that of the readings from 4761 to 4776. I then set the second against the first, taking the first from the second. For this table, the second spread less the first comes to -0.10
